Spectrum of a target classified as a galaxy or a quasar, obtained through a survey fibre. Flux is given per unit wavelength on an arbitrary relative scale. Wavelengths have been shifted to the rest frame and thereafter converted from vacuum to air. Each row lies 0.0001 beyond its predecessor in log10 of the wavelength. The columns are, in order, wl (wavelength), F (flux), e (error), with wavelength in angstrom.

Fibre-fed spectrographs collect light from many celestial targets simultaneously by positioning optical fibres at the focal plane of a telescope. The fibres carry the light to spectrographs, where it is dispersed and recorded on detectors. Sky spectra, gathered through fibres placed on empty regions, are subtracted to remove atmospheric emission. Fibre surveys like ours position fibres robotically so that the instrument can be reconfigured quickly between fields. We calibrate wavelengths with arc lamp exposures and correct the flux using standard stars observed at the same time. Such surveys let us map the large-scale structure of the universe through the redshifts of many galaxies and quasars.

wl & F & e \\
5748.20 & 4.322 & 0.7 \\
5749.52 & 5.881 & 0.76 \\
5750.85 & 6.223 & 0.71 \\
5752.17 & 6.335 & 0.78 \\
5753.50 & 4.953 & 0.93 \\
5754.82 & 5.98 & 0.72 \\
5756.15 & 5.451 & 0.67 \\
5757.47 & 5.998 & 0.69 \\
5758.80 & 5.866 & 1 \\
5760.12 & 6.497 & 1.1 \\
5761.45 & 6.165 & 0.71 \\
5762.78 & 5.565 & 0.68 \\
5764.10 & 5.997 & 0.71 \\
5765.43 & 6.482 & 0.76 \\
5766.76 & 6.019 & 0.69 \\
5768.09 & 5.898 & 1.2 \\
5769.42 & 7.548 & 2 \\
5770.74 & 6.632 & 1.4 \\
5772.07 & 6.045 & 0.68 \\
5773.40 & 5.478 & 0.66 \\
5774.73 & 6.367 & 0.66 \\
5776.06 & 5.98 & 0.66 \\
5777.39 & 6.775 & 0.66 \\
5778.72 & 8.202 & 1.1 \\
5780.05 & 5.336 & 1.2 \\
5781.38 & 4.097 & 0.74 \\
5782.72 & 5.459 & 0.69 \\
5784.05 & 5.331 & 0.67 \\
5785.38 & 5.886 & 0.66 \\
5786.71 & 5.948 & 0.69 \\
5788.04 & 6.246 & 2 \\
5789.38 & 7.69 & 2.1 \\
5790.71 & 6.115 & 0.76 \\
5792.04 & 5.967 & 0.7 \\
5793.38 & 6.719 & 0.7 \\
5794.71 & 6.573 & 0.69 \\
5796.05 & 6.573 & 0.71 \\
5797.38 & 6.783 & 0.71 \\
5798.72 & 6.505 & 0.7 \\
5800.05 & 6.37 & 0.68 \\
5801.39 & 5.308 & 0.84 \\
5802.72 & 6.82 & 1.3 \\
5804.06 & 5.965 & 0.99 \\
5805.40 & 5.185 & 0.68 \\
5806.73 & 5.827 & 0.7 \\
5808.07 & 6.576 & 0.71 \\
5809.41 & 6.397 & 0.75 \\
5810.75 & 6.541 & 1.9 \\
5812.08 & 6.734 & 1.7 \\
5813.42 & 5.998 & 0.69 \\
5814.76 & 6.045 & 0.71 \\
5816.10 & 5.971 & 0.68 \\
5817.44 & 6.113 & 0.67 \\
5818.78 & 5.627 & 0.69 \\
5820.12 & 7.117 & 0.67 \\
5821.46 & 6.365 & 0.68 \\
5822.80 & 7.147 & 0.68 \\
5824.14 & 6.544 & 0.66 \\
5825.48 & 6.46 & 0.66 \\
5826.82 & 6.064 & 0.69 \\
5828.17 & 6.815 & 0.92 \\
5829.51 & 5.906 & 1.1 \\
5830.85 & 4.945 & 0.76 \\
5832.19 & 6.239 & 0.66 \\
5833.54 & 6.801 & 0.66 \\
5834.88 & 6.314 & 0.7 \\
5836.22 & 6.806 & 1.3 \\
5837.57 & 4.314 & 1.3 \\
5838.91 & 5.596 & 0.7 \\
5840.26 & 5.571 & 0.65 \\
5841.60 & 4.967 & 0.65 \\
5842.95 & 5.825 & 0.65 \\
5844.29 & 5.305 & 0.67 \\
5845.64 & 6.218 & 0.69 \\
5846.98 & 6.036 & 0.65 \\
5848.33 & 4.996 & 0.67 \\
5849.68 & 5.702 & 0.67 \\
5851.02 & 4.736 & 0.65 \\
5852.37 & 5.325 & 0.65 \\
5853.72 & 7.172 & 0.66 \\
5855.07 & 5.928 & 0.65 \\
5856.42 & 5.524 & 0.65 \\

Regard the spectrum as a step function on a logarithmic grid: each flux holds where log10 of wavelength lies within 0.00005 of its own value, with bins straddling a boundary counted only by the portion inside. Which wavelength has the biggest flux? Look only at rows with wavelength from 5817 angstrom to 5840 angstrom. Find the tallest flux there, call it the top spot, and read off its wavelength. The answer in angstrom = 5822.80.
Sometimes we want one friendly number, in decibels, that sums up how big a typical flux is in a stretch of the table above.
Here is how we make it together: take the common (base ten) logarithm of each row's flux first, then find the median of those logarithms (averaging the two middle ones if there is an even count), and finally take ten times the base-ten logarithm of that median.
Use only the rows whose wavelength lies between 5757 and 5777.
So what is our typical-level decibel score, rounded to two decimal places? -1.08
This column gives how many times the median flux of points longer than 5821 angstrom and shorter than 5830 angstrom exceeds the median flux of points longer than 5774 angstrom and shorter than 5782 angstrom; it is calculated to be 1.05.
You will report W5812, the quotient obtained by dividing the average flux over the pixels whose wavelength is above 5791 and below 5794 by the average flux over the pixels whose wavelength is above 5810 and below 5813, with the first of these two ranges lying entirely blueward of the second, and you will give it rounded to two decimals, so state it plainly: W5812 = 0.96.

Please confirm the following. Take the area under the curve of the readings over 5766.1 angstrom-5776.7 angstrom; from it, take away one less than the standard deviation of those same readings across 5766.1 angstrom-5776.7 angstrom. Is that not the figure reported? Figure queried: 67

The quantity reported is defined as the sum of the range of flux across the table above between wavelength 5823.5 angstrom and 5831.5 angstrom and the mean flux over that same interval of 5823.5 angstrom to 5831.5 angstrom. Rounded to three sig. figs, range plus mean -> 7.99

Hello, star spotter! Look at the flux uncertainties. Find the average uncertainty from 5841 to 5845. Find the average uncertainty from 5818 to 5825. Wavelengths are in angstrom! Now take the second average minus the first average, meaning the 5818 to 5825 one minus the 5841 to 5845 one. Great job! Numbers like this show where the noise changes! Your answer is 0.02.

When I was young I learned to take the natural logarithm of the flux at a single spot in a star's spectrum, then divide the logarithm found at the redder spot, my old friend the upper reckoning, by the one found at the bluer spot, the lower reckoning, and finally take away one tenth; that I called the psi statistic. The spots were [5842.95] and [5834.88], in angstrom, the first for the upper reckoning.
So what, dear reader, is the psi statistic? 0.86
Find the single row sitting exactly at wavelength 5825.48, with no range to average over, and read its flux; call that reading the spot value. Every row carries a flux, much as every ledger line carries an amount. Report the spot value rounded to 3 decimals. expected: 6.460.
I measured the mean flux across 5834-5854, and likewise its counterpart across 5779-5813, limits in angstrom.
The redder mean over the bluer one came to 0.92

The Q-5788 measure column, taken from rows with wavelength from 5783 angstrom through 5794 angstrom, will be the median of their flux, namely 6.0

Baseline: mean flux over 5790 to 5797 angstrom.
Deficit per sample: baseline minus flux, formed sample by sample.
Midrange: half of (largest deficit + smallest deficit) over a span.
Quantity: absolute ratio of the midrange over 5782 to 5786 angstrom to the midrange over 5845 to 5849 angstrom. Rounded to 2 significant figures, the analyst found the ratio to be 1.0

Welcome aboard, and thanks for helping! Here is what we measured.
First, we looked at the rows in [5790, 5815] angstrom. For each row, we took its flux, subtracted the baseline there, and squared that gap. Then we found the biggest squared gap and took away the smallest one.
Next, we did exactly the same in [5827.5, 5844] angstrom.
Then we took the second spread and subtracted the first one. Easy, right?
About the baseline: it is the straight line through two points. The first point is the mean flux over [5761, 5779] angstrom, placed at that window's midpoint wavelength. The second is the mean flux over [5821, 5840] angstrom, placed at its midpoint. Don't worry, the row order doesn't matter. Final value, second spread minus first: 2.2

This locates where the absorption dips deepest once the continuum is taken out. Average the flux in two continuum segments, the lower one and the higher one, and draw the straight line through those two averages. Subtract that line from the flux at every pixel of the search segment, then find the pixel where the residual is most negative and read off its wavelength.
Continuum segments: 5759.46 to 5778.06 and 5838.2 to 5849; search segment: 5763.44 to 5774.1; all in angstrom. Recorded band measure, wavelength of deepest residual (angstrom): 5773.40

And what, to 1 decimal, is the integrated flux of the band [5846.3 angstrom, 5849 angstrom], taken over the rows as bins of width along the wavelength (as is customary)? 14.9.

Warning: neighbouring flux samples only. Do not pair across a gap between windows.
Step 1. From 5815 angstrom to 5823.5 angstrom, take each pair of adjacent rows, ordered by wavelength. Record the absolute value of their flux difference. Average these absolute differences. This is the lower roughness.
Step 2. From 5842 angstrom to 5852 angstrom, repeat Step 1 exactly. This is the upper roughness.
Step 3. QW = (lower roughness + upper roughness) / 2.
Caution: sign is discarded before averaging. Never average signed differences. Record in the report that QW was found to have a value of 0.73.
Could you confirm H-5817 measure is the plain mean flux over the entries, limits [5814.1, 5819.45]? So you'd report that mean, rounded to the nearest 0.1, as 5.9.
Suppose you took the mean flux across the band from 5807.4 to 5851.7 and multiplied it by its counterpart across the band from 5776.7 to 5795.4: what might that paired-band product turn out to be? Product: 37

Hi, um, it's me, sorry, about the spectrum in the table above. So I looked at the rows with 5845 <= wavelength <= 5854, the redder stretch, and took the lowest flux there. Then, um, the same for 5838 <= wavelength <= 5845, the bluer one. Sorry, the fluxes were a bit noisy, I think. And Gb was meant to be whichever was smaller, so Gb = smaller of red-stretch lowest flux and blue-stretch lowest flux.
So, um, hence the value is 4.74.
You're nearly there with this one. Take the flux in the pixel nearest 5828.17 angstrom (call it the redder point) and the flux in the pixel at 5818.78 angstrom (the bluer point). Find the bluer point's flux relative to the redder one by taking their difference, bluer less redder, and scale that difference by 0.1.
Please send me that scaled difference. -0.119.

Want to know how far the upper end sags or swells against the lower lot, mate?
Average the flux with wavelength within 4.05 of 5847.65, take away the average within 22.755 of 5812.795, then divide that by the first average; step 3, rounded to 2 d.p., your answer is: -0.14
